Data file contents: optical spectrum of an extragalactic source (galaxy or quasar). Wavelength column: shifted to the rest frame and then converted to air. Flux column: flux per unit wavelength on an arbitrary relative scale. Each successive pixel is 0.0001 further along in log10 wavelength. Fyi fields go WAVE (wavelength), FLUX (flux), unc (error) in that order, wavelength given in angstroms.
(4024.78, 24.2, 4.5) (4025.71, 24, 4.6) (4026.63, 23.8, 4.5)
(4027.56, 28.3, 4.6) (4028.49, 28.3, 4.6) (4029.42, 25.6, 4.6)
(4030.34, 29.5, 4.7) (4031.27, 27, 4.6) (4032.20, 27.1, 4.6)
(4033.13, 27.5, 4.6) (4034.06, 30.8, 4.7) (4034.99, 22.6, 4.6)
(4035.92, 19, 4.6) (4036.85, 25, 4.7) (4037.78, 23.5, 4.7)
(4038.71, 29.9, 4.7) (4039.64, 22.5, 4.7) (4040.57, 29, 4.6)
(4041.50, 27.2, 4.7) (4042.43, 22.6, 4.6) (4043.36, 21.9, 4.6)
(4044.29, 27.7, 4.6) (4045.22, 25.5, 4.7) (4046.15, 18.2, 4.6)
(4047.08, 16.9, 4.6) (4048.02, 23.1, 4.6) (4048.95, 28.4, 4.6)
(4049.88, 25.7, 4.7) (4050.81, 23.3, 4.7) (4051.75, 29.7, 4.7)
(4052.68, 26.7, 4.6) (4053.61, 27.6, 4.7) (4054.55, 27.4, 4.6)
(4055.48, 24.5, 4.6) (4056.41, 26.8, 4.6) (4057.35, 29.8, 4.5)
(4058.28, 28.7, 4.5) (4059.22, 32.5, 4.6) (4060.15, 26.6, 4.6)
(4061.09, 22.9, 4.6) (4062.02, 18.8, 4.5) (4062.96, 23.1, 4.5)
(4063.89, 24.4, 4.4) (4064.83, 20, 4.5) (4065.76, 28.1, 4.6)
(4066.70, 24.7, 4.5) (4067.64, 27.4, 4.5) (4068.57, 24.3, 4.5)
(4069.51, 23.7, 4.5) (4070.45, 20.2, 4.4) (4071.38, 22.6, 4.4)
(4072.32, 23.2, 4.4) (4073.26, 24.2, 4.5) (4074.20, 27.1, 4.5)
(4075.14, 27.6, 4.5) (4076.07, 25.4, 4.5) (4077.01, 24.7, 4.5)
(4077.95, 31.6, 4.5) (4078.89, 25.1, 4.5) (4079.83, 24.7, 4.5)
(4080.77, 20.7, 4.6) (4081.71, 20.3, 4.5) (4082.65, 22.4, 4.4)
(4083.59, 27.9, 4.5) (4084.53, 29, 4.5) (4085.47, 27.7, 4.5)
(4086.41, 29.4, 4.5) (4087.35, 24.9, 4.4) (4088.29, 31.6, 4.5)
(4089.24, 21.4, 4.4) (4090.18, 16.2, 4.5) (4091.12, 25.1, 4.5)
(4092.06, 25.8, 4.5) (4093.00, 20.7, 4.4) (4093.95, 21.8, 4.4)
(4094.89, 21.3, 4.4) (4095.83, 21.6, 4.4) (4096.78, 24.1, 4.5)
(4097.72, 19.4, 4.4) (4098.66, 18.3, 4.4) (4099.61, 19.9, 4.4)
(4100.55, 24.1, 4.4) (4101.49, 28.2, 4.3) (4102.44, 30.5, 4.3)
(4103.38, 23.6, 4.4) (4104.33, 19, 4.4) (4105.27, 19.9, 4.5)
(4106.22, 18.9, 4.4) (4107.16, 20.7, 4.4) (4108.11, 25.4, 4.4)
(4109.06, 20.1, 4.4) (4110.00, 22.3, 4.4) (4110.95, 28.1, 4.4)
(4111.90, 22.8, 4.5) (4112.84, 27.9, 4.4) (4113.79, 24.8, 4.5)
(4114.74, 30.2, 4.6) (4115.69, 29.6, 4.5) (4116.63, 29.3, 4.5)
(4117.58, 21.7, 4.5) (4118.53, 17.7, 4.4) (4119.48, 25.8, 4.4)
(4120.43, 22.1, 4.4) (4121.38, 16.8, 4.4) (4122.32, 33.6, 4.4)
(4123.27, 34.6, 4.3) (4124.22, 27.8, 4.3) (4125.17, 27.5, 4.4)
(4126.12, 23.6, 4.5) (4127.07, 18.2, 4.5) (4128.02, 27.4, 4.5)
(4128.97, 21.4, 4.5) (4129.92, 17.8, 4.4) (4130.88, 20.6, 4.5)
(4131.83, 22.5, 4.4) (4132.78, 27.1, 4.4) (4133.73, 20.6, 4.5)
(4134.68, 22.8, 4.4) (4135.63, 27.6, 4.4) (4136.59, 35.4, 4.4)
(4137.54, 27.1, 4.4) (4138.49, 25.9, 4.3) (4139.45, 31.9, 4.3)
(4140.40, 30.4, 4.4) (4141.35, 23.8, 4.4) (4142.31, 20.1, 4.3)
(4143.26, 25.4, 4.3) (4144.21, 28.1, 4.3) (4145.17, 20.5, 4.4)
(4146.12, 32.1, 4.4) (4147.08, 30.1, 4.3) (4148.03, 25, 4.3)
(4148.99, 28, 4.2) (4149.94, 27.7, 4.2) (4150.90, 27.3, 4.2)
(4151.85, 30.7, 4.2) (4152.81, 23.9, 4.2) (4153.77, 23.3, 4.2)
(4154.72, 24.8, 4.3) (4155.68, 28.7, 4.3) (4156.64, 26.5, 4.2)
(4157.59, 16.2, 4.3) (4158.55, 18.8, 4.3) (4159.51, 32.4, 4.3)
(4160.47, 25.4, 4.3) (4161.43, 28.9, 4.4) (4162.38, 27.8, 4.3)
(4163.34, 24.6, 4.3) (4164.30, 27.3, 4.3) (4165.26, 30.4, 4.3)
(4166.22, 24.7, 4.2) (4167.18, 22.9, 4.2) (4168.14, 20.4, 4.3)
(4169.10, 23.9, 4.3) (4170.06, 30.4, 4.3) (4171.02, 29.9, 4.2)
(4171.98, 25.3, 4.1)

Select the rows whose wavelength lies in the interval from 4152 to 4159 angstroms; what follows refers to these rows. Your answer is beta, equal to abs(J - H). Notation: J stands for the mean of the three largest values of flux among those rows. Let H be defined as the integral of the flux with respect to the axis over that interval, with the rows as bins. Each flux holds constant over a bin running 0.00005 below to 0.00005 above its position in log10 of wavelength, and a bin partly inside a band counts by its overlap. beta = 138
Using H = 165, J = 26.7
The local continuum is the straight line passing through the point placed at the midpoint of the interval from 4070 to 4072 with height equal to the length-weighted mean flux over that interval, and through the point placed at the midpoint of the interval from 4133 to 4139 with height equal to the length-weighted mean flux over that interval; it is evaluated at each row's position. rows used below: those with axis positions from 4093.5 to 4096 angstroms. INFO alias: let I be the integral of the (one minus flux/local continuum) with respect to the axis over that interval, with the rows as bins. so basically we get 0.2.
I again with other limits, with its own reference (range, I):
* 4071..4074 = -0.3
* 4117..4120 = 0.4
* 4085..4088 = -0.6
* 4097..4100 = 0.5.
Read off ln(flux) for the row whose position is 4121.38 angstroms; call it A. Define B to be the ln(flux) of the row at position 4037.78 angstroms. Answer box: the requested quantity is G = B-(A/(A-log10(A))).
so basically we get 1.97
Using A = 2.82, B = 3.16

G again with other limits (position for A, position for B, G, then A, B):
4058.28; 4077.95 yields 2.27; 3.36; 3.45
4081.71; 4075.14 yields 2.13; 3.01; 3.32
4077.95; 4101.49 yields 2.15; 3.45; 3.34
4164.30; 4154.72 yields 2.02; 3.31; 3.21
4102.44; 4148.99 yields 2.15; 3.42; 3.33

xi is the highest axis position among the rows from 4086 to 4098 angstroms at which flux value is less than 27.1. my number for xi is 4097.72 angstroms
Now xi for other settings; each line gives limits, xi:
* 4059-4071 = 4070.45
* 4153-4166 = 4163.34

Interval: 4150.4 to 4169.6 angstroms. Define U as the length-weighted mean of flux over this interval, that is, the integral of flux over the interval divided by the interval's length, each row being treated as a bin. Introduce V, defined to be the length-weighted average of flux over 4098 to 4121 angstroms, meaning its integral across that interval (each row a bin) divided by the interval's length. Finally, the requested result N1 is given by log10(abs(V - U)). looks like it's 0.24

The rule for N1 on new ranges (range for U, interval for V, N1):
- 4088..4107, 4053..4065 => 0.52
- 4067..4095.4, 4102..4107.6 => 0.40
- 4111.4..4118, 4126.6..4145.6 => 0.29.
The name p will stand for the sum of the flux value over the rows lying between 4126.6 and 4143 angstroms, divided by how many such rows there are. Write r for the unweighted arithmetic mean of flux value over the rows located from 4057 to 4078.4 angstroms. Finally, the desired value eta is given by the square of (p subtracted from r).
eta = 0.3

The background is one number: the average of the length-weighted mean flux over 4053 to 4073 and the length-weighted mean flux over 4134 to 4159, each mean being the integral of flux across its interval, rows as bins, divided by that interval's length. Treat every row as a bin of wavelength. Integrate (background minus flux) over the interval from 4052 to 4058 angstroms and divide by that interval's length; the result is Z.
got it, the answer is -1.6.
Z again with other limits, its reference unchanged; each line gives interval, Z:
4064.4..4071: 1.6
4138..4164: -0.6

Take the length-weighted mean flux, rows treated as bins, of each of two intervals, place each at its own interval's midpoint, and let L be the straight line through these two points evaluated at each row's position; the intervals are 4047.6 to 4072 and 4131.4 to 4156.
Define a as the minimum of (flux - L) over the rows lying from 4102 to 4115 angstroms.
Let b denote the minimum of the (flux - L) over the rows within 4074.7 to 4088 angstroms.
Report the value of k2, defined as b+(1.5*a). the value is -16.2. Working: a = -7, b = -5.4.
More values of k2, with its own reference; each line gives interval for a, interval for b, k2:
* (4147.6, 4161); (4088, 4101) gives -25.5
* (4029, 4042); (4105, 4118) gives -16.3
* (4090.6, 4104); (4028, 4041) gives -17.6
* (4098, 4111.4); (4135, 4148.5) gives -17.9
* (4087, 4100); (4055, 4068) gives -21.1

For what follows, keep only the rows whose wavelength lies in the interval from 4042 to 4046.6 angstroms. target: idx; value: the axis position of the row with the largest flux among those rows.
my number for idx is 4044.29 angstroms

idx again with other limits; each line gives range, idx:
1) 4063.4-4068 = 4065.76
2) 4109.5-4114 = 4110.95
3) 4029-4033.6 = 4030.34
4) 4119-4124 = 4123.27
